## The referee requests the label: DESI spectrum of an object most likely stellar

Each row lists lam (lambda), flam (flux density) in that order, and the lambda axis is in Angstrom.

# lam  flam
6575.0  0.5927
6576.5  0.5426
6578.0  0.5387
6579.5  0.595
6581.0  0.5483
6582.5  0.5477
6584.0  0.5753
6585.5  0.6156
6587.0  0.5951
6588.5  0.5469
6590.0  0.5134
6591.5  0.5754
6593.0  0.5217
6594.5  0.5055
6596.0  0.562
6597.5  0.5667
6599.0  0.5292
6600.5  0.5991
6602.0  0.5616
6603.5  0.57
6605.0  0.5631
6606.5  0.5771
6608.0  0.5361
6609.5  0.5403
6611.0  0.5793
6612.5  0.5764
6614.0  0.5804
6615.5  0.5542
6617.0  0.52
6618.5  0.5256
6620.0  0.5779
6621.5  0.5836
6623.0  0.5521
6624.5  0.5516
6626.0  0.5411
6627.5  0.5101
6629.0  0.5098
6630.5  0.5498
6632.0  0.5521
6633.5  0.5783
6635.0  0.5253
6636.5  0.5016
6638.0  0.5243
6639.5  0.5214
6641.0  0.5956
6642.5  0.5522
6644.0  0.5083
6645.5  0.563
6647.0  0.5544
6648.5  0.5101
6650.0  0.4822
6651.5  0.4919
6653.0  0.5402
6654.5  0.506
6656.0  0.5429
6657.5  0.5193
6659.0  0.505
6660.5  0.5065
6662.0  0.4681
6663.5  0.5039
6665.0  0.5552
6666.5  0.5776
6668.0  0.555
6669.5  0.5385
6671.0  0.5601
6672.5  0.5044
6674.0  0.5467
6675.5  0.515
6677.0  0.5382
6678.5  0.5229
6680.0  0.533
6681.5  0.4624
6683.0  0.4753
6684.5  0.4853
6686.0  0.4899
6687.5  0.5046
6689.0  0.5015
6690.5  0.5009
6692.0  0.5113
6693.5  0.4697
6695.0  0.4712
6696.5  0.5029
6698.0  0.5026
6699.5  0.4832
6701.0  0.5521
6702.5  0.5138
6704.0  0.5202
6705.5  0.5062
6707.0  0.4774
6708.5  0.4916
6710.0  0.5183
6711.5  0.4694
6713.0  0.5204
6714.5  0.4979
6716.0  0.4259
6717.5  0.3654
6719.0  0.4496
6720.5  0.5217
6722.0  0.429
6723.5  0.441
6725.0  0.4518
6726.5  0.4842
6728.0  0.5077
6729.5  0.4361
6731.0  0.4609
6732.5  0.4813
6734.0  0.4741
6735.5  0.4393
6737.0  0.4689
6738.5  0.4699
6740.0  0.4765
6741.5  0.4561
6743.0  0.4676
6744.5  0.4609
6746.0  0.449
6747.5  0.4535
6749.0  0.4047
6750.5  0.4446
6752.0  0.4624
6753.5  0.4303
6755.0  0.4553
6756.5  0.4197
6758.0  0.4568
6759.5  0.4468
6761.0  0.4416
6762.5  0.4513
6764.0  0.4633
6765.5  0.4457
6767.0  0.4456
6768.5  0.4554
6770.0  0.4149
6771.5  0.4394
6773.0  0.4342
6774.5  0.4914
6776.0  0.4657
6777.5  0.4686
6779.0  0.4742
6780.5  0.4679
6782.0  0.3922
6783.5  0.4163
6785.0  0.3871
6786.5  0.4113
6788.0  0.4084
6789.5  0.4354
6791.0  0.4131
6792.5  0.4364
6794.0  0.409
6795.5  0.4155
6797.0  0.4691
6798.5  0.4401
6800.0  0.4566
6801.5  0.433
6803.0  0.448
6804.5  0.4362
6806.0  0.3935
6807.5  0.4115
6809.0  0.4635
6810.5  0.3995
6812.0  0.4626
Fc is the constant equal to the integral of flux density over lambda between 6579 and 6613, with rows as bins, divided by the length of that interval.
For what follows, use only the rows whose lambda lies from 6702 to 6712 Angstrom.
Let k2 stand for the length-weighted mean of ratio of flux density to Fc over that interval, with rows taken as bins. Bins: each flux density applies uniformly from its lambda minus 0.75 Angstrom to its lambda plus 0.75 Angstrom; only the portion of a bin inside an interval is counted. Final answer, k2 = 0.89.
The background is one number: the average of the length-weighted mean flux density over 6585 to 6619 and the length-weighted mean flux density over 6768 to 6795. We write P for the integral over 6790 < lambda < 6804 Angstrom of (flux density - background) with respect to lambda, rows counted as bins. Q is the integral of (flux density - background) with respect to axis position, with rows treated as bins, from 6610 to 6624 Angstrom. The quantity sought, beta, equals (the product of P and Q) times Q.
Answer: -0.69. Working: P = -0.8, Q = 0.9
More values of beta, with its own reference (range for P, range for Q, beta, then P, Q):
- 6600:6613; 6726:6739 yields 0.11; 0.9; -0.3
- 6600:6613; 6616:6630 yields 0.38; 0.9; 0.6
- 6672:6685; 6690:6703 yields 0.00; 0.2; 0.1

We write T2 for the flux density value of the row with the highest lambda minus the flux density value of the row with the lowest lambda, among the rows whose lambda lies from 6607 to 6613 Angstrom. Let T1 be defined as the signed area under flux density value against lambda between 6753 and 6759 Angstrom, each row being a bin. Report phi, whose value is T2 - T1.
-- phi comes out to -2.6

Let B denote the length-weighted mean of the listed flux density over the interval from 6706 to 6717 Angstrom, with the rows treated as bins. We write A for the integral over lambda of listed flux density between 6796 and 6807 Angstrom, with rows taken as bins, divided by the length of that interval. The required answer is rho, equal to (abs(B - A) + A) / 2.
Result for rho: 0.242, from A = 0.44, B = 0.48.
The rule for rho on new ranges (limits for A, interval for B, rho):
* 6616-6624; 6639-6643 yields 0.279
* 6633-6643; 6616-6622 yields 0.275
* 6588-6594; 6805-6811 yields 0.328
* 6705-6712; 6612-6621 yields 0.278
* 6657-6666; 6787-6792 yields 0.302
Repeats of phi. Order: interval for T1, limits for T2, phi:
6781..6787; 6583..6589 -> -2.5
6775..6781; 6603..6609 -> -2.9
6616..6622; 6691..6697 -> -3.3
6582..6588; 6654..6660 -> -3.5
